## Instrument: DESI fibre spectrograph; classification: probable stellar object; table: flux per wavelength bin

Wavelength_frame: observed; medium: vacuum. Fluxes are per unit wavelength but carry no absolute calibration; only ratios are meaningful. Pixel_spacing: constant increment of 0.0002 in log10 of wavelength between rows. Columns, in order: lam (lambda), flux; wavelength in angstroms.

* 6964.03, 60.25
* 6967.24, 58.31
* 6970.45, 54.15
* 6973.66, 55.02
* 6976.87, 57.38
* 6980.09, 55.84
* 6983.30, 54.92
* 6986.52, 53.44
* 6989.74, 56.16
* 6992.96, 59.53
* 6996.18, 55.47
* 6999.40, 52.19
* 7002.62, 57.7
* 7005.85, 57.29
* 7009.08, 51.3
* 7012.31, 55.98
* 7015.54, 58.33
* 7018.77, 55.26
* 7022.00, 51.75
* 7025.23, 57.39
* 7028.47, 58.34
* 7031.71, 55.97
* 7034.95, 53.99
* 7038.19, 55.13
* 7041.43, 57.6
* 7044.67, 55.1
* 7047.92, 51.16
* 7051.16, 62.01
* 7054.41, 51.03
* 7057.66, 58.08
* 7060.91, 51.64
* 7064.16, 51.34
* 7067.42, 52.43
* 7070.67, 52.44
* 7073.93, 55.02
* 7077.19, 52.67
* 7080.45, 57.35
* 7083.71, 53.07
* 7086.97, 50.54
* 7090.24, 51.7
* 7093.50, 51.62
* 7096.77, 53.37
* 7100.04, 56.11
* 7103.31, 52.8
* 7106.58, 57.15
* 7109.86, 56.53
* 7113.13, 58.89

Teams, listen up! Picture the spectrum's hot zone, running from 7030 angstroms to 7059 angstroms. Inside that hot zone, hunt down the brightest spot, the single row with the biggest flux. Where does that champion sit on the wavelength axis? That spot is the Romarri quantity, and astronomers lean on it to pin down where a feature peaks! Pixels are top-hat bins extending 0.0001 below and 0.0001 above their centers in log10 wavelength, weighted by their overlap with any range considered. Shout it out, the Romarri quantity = 7051.16 angstroms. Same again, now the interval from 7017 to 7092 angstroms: 7051.16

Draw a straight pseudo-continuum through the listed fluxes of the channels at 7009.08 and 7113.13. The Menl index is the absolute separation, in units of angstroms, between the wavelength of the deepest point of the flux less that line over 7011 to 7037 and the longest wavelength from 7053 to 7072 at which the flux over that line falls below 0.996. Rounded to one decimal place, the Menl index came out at 48.7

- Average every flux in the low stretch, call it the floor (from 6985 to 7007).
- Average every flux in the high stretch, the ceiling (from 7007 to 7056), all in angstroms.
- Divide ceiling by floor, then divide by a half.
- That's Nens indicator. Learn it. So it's 1.98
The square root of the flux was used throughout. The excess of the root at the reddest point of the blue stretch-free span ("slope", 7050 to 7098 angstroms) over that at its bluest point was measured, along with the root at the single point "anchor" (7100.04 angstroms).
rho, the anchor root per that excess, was -13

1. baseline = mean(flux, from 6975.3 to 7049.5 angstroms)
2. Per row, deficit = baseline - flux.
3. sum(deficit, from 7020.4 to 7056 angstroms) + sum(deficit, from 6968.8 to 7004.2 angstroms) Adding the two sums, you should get 0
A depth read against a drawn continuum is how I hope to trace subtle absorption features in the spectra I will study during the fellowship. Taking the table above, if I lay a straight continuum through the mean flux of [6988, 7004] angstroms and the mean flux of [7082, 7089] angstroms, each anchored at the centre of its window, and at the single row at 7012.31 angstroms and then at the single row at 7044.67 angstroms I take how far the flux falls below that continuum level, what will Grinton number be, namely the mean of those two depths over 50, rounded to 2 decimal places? -0.02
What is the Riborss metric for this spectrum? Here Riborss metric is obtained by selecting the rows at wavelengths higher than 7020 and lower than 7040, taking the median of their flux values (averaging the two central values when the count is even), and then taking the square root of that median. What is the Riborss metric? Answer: 7.45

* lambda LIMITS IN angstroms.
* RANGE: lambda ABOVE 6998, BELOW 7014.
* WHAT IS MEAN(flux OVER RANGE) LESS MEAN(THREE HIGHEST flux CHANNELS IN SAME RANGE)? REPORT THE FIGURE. -2.1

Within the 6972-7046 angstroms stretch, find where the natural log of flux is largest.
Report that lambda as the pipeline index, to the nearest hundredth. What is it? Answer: 6992.96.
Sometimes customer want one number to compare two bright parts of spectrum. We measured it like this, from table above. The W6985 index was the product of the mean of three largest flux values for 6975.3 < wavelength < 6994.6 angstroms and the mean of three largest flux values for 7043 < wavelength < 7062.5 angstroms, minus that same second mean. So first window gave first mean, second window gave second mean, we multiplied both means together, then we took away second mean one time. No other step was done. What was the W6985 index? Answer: 3311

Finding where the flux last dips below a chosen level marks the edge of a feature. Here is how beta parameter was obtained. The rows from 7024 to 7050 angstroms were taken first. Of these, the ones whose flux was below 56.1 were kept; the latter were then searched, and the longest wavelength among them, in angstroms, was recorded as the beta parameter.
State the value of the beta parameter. 7047.92 angstroms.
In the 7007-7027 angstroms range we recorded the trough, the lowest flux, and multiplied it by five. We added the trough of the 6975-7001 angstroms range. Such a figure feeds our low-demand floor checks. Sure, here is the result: 309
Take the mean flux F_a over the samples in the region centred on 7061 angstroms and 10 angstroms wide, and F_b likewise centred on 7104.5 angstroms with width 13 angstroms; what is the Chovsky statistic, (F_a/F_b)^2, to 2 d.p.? 0.93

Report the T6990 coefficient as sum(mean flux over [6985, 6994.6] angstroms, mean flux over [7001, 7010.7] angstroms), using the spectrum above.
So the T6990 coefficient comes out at 112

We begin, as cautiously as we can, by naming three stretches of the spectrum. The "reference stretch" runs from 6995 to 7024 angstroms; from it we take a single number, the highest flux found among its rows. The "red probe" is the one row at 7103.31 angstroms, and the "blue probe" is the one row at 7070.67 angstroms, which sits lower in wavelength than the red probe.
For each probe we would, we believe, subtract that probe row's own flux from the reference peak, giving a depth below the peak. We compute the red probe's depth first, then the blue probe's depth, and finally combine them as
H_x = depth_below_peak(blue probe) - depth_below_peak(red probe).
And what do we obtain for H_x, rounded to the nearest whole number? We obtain 0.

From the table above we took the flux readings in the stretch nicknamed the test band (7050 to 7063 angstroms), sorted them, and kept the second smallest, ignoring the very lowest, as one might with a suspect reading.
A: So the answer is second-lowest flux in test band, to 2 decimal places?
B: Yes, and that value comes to 51.64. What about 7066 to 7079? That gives 52.44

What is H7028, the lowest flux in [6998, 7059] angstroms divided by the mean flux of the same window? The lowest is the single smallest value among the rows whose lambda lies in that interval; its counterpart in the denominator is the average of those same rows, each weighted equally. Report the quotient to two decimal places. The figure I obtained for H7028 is 0.92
